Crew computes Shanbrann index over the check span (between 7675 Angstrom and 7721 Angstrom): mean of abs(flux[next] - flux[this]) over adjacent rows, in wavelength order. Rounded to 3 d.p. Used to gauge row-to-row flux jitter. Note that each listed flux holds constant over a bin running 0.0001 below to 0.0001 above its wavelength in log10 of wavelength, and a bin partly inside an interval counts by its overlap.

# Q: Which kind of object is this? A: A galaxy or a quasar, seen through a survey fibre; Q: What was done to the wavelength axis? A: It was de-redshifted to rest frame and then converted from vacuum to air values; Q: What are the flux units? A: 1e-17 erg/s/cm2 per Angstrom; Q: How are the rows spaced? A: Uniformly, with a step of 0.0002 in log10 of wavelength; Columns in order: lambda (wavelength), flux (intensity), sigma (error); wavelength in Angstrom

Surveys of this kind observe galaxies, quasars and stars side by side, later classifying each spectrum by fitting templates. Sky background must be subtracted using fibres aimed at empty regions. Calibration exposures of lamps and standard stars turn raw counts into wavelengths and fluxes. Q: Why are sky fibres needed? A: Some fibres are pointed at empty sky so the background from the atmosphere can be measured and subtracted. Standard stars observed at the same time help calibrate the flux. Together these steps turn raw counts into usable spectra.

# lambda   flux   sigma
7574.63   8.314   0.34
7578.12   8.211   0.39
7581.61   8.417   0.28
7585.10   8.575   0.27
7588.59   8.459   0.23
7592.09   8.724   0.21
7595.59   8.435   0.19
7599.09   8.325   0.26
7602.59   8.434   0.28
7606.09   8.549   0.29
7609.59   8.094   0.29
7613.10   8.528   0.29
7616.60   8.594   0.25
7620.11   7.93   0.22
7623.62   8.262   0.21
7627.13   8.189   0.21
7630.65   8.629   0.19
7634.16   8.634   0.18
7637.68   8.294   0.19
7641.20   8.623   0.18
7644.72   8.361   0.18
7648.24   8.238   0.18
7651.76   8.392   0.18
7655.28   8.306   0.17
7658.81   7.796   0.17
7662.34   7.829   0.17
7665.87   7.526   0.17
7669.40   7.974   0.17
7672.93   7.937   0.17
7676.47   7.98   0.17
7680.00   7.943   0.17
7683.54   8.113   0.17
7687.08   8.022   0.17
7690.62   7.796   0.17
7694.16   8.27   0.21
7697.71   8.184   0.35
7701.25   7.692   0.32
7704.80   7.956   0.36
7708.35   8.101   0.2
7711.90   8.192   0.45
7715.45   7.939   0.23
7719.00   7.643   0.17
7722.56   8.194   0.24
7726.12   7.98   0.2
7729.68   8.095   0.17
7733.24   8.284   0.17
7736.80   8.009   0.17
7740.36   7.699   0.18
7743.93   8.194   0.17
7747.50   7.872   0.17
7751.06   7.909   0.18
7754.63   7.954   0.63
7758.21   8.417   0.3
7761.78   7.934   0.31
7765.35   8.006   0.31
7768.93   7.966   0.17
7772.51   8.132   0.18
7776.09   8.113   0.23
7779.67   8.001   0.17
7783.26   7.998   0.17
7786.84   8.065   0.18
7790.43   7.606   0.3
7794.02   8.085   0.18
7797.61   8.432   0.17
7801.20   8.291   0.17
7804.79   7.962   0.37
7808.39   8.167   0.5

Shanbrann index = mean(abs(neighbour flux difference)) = 0.219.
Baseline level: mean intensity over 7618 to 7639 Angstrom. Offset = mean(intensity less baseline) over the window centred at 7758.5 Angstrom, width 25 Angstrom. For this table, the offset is -0.3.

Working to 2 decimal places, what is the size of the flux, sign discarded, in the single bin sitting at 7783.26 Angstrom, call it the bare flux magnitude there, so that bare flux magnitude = 8.00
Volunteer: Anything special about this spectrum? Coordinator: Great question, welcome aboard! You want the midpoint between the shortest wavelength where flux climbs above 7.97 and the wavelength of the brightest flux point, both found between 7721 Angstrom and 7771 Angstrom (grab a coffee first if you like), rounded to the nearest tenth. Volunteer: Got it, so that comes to 7740.4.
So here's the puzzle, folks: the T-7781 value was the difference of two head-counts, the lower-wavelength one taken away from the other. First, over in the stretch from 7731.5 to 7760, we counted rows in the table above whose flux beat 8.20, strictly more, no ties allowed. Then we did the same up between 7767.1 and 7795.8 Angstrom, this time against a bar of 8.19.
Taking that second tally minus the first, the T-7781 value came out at -2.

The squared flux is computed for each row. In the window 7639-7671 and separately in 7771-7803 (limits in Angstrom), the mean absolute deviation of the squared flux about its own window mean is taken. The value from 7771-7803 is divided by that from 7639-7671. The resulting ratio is 0.48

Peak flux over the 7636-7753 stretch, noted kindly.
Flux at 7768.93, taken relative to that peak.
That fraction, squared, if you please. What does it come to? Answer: 0.85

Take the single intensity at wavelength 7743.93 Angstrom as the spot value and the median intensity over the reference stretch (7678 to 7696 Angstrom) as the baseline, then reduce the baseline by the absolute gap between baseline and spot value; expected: 7.85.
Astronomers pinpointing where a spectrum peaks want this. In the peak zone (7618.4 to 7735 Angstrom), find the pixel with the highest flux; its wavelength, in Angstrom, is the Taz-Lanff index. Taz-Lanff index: 7634.16 Angstrom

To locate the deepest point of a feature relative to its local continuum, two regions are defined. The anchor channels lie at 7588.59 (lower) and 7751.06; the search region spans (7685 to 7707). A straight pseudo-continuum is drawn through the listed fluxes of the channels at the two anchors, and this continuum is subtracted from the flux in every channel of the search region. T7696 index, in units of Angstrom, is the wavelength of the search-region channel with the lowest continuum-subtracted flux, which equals 7701.25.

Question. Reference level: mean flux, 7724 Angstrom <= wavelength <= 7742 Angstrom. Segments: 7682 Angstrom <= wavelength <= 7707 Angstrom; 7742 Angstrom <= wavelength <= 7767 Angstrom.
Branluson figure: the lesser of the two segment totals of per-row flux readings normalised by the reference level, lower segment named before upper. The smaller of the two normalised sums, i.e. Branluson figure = 6.99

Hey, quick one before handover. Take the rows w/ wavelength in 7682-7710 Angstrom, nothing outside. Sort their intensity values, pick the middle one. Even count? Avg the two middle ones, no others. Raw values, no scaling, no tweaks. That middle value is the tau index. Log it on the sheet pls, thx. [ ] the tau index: 8.06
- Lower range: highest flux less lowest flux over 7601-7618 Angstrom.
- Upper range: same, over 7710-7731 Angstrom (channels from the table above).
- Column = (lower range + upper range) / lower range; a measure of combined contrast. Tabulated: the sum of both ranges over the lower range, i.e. 2.1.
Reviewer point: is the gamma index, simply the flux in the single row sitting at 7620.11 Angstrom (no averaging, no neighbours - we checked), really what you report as 7.93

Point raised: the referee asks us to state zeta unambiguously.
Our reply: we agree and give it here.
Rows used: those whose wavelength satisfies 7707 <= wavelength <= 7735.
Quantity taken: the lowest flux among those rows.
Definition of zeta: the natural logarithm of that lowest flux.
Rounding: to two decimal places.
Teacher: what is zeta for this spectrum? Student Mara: 2.03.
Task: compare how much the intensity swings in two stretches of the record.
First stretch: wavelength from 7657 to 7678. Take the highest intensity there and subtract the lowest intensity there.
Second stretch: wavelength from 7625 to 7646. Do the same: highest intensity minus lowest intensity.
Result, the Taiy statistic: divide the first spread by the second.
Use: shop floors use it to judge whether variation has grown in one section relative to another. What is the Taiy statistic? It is 1.0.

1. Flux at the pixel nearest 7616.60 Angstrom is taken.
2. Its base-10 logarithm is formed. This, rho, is 0.934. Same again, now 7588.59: 0.927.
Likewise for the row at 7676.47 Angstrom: 0.902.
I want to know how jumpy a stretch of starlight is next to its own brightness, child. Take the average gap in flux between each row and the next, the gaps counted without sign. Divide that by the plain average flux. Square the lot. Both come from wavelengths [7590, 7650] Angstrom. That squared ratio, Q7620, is 0.0010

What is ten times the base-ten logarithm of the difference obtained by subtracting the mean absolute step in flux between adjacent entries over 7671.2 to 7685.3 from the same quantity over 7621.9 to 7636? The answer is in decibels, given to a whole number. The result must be -10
